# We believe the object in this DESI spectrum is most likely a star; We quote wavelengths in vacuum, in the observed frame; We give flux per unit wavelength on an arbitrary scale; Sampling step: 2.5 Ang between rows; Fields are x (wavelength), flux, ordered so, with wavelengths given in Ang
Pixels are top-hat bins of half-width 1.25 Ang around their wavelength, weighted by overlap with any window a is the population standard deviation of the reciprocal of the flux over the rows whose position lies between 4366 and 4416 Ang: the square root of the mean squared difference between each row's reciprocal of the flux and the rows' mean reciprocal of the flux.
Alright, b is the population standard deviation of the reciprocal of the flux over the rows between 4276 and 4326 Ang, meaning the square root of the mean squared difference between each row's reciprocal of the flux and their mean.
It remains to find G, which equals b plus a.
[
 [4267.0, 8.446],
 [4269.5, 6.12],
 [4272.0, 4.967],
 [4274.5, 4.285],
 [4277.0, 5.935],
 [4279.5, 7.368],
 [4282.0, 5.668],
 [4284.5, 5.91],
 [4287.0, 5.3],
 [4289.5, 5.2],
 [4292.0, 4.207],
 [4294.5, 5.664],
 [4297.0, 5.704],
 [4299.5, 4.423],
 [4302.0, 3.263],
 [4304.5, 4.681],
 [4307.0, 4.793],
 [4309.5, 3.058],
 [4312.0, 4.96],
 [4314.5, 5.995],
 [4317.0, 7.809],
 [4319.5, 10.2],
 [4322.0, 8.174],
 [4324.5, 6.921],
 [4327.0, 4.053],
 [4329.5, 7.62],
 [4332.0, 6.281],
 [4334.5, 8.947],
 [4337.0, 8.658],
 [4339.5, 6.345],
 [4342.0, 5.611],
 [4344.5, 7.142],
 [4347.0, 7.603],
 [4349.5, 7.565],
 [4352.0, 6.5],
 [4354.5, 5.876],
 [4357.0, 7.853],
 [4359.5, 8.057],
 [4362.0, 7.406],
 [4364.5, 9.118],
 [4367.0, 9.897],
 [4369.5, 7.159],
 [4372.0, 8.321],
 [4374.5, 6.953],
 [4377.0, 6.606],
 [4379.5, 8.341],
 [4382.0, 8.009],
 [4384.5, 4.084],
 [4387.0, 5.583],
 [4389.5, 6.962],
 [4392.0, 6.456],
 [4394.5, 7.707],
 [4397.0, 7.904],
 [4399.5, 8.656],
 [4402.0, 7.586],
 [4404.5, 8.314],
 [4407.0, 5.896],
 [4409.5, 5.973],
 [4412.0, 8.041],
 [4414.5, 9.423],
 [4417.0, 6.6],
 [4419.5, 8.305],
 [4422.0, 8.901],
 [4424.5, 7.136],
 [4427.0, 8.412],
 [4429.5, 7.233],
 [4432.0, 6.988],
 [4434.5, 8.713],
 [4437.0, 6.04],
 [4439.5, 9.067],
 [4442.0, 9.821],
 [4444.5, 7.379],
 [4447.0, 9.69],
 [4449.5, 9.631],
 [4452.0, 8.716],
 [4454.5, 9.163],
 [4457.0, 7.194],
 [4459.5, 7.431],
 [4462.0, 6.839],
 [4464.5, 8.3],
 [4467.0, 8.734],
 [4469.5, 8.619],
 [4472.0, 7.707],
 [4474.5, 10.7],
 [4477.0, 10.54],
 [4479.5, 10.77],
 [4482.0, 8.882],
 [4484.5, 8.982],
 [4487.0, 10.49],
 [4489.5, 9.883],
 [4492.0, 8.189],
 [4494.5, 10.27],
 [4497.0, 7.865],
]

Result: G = 0.087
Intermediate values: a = 0.0315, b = 0.055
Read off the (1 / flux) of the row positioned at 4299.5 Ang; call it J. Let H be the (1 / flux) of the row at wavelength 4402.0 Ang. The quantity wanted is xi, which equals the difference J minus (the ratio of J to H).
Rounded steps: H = 0.132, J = 0.23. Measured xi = -1.5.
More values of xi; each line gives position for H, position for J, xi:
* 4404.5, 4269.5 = -1.2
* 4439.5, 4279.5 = -1.1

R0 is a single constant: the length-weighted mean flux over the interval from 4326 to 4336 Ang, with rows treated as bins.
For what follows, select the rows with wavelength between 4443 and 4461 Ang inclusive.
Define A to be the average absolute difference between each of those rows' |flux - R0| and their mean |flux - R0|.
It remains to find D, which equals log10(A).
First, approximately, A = 1.0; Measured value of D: 0.0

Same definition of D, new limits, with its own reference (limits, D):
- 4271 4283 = -0.2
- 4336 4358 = -0.4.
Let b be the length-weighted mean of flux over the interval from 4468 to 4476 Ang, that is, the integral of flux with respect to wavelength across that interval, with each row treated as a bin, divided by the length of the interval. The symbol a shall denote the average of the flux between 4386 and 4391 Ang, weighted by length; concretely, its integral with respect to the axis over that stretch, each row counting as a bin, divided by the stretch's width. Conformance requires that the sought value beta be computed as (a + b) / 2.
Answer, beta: 7.7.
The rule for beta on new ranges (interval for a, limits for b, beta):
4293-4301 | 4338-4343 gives 5.6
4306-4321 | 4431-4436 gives 7.0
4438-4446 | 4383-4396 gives 7.5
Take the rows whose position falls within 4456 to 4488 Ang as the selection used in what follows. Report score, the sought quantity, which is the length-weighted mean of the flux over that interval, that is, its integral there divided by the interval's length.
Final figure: 8.9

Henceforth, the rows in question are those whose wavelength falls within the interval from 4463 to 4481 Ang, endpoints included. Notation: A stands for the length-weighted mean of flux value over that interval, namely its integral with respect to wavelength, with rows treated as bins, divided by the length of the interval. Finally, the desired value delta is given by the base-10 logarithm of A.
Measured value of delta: 0.97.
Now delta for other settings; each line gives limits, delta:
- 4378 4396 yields 0.83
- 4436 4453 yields 0.94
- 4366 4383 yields 0.90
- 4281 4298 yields 0.73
